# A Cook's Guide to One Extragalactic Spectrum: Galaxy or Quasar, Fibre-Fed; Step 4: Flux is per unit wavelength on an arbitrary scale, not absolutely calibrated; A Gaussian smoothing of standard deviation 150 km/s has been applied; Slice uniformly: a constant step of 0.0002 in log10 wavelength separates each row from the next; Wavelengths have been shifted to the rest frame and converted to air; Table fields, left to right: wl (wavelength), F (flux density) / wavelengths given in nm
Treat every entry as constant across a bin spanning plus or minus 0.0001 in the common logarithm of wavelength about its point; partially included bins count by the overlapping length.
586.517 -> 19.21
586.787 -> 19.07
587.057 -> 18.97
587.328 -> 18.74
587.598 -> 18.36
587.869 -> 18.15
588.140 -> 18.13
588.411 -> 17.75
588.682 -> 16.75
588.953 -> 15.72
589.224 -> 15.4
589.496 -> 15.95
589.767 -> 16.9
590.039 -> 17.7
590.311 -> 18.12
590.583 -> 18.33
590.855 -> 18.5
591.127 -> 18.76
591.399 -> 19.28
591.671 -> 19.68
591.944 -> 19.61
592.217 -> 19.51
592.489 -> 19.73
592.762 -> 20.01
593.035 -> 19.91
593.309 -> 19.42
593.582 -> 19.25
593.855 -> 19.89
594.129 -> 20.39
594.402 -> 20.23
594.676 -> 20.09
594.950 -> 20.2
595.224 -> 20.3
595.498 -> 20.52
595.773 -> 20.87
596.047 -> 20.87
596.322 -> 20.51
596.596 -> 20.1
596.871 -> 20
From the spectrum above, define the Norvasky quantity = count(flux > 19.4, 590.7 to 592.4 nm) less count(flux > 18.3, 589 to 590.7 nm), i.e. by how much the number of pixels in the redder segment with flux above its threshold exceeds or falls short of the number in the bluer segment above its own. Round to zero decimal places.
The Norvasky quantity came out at 2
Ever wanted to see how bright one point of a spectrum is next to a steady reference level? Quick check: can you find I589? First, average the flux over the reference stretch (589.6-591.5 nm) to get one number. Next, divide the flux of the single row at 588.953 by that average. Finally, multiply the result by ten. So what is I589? 8.6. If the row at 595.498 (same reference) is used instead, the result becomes 11.3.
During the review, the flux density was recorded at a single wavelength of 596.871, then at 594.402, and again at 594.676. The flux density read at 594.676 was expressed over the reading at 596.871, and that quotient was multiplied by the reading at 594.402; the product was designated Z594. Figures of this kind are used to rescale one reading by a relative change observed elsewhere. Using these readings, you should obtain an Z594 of 20.3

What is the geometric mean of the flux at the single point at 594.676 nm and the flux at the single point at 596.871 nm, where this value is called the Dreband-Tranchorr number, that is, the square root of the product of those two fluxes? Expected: 20.0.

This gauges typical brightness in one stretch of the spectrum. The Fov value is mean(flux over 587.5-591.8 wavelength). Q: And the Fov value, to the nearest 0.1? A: 17.7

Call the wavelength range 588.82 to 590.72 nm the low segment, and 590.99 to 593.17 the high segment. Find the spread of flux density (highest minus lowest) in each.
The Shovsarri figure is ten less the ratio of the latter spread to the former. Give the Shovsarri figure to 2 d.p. 9.57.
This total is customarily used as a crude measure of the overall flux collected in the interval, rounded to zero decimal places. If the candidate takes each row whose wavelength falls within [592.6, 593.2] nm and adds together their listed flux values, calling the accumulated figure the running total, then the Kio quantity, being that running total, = 40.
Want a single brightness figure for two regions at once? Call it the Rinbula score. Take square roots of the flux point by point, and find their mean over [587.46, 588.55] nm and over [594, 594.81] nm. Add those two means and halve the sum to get 4.38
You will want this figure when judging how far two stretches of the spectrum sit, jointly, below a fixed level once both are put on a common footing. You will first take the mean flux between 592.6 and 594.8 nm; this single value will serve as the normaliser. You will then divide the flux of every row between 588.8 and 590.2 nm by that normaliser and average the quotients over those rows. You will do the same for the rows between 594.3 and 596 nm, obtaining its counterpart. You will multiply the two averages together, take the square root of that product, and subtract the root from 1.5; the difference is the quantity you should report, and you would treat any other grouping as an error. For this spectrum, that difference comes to 0.58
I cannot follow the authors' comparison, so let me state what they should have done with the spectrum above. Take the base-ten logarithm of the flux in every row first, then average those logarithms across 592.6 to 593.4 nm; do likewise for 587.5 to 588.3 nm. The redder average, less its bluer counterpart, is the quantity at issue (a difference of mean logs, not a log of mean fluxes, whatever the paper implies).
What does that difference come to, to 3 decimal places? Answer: 0.036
